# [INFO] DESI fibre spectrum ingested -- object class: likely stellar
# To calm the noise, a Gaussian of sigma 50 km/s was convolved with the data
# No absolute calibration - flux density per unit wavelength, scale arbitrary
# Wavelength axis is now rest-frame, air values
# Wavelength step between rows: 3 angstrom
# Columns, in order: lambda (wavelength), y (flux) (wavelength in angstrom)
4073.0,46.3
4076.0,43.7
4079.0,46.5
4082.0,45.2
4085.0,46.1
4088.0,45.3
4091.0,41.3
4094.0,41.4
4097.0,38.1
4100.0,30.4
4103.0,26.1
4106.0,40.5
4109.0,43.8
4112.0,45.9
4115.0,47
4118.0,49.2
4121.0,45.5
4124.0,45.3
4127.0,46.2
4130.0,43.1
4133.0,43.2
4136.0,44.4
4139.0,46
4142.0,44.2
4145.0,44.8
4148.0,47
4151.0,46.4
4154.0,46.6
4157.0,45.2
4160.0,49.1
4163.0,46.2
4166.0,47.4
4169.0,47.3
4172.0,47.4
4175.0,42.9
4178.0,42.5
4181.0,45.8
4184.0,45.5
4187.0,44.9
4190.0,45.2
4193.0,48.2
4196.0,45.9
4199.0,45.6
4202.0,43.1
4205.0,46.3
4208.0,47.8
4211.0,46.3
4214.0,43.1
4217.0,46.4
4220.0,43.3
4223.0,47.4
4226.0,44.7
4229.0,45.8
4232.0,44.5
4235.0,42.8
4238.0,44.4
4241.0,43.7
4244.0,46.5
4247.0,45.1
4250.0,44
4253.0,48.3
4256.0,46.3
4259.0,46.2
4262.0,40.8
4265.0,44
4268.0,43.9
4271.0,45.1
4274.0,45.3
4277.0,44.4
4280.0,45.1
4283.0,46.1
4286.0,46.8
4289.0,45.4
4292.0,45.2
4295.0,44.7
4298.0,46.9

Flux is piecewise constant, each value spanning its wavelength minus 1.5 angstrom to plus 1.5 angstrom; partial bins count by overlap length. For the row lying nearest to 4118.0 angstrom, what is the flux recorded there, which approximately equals 49.2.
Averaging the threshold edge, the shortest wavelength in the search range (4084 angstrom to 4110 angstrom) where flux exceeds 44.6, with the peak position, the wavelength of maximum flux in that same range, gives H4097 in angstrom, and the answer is 4085.0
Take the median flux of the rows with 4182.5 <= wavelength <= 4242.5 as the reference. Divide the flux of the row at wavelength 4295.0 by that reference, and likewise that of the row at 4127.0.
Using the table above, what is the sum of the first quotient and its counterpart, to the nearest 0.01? 2.00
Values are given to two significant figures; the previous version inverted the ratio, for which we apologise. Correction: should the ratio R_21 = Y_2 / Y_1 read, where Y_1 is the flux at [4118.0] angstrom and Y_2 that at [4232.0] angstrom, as 0.90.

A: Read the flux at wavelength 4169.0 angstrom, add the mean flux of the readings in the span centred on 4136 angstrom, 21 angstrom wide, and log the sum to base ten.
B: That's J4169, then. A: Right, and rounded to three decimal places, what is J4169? 1.963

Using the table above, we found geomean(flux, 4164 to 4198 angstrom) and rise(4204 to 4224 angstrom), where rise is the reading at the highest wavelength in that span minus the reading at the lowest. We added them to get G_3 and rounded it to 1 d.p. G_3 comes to 46.8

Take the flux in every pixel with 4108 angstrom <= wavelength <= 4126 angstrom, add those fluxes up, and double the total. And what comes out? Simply 553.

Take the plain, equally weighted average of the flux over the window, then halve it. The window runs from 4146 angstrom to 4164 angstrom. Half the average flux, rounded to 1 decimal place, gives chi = 23.4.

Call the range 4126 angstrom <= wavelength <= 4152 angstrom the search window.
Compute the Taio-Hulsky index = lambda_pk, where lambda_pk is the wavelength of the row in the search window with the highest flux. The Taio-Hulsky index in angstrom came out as 4148.0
